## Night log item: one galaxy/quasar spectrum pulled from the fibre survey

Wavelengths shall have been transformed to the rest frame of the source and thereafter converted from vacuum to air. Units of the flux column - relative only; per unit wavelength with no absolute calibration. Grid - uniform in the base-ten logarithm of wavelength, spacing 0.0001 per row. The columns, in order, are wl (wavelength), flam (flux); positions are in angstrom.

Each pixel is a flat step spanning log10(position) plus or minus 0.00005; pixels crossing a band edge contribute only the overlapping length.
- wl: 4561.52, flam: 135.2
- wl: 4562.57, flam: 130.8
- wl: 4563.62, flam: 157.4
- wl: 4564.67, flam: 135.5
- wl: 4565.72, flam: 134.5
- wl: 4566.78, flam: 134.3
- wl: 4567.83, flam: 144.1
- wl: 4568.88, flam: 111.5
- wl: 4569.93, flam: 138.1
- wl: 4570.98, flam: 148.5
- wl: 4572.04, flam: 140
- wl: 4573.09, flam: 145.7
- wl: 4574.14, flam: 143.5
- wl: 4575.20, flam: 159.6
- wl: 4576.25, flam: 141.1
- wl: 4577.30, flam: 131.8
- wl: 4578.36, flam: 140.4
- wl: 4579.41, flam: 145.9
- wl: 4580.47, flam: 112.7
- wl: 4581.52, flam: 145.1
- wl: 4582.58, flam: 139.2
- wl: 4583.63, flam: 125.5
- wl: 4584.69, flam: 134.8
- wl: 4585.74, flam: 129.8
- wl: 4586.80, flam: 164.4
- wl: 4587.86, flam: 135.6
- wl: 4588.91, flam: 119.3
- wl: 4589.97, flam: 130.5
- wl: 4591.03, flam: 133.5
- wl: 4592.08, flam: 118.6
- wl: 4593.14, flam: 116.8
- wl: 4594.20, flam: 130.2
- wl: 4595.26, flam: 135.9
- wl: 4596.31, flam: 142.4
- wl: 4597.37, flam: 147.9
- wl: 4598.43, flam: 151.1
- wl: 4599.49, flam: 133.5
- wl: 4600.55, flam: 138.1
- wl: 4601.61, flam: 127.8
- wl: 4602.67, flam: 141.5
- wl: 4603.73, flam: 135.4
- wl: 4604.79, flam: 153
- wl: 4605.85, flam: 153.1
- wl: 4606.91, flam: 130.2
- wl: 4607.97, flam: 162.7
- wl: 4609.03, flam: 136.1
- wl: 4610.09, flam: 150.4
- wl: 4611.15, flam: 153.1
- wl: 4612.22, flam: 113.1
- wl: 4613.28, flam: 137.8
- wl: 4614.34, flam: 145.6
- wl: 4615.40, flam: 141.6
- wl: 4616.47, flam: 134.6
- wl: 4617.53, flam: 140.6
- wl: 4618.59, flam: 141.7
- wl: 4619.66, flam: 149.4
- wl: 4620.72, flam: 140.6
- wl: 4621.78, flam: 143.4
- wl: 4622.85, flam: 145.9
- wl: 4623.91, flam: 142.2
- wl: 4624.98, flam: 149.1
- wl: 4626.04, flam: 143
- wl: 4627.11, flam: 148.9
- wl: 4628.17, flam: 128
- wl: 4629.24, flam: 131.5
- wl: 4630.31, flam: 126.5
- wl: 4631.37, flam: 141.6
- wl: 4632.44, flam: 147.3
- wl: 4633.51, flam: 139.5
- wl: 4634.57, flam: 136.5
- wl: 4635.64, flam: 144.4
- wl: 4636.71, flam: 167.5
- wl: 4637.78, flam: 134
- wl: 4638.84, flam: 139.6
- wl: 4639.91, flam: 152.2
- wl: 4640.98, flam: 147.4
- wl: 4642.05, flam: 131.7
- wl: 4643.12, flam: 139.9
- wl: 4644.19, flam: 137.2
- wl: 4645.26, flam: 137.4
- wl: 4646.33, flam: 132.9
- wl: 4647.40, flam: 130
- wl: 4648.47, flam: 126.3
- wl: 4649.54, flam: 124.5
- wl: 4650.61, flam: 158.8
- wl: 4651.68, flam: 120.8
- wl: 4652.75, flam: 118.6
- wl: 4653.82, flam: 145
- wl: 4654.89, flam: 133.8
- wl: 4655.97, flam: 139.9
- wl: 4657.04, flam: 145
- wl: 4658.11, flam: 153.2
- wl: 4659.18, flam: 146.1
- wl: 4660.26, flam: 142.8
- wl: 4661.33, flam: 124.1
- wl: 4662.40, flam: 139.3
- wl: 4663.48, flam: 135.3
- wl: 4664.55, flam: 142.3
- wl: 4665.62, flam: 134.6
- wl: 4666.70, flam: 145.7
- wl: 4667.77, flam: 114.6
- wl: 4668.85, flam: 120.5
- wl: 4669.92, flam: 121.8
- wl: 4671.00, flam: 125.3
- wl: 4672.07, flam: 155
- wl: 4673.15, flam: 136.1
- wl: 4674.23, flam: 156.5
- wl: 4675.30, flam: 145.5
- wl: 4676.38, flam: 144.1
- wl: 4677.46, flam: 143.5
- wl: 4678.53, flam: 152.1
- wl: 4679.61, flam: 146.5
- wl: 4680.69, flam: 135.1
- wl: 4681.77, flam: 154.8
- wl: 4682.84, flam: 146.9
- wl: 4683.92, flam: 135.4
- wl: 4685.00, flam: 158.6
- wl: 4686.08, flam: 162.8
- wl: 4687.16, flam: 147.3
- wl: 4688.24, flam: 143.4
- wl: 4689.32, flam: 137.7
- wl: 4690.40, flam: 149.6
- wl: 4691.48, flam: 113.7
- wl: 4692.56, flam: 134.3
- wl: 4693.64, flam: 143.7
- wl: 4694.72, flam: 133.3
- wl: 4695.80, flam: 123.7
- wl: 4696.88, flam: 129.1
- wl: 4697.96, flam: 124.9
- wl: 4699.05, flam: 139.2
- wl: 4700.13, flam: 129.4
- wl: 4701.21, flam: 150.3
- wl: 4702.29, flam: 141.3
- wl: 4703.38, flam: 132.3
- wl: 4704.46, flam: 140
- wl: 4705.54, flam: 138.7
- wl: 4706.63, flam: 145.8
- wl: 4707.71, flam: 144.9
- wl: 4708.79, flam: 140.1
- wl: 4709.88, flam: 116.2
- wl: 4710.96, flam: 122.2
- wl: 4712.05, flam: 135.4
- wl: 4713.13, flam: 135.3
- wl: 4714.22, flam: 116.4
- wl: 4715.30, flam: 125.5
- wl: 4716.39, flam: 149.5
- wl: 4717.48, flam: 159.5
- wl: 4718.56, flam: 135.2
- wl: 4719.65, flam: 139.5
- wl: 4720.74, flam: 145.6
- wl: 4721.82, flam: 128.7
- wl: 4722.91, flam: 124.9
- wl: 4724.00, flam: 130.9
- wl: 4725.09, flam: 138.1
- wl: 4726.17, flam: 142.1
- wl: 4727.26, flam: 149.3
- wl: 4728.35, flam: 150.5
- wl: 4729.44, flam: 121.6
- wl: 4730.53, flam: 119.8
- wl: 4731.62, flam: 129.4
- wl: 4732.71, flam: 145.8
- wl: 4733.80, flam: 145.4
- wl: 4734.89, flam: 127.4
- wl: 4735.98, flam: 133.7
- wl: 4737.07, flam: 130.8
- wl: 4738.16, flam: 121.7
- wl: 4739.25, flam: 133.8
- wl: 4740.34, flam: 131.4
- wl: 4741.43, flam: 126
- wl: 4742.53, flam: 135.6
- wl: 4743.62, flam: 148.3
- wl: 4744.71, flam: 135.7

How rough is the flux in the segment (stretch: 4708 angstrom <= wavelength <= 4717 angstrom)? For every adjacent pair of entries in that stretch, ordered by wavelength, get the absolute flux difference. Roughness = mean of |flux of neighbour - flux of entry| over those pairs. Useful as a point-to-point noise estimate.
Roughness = 14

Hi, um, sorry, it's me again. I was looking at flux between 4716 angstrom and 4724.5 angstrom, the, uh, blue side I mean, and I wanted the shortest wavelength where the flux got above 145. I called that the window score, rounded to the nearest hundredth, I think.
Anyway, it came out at 4716.39 angstrom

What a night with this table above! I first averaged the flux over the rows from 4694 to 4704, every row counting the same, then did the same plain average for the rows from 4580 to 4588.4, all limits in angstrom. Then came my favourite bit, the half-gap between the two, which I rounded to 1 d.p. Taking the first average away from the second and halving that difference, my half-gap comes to 1.1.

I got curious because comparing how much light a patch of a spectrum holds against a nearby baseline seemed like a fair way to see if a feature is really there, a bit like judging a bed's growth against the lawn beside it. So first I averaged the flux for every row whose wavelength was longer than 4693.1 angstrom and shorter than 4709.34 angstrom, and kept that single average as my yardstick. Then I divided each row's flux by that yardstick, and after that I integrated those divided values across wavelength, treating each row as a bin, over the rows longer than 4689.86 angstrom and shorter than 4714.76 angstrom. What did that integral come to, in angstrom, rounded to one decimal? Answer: 24.3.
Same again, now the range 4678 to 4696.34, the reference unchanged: 19.0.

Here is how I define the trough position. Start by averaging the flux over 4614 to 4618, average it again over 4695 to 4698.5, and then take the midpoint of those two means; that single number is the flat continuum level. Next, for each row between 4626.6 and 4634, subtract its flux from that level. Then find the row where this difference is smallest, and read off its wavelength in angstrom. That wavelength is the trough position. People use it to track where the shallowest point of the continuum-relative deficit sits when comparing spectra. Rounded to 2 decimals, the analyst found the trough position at 4627.11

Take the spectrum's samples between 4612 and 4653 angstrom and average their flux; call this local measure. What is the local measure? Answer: 139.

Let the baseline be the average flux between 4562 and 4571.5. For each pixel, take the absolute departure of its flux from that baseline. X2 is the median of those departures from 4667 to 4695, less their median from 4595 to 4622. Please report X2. 4.2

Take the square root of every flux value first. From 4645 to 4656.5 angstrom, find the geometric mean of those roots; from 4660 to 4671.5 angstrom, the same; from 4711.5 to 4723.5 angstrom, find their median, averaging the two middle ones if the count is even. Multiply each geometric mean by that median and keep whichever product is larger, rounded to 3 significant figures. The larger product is 134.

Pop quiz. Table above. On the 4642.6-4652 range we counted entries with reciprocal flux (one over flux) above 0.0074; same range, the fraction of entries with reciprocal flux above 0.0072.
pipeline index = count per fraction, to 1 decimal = 6.4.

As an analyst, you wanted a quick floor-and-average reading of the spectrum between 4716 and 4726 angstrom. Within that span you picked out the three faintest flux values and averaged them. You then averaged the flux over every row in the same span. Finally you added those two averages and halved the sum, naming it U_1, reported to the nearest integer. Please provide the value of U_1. 134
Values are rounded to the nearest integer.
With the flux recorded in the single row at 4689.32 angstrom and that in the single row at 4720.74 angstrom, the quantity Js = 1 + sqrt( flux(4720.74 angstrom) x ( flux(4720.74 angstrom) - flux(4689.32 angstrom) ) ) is 35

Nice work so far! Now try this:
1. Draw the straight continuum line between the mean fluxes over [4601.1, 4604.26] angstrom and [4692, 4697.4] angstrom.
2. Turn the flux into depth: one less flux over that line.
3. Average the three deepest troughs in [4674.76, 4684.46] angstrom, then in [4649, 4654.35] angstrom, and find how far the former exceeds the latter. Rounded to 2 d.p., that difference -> -0.13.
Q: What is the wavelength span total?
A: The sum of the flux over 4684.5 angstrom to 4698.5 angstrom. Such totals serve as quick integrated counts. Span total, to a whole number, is 1802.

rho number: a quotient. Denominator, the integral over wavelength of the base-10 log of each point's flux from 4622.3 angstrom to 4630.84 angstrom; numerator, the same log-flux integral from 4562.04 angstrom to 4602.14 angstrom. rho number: 4.7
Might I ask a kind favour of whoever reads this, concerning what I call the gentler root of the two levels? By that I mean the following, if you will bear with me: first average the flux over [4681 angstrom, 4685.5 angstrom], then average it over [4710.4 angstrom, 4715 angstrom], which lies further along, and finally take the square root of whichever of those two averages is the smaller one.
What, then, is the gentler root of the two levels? 11.28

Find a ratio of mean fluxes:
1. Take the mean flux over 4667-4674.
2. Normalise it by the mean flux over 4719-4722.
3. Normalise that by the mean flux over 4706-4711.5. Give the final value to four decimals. 0.0070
